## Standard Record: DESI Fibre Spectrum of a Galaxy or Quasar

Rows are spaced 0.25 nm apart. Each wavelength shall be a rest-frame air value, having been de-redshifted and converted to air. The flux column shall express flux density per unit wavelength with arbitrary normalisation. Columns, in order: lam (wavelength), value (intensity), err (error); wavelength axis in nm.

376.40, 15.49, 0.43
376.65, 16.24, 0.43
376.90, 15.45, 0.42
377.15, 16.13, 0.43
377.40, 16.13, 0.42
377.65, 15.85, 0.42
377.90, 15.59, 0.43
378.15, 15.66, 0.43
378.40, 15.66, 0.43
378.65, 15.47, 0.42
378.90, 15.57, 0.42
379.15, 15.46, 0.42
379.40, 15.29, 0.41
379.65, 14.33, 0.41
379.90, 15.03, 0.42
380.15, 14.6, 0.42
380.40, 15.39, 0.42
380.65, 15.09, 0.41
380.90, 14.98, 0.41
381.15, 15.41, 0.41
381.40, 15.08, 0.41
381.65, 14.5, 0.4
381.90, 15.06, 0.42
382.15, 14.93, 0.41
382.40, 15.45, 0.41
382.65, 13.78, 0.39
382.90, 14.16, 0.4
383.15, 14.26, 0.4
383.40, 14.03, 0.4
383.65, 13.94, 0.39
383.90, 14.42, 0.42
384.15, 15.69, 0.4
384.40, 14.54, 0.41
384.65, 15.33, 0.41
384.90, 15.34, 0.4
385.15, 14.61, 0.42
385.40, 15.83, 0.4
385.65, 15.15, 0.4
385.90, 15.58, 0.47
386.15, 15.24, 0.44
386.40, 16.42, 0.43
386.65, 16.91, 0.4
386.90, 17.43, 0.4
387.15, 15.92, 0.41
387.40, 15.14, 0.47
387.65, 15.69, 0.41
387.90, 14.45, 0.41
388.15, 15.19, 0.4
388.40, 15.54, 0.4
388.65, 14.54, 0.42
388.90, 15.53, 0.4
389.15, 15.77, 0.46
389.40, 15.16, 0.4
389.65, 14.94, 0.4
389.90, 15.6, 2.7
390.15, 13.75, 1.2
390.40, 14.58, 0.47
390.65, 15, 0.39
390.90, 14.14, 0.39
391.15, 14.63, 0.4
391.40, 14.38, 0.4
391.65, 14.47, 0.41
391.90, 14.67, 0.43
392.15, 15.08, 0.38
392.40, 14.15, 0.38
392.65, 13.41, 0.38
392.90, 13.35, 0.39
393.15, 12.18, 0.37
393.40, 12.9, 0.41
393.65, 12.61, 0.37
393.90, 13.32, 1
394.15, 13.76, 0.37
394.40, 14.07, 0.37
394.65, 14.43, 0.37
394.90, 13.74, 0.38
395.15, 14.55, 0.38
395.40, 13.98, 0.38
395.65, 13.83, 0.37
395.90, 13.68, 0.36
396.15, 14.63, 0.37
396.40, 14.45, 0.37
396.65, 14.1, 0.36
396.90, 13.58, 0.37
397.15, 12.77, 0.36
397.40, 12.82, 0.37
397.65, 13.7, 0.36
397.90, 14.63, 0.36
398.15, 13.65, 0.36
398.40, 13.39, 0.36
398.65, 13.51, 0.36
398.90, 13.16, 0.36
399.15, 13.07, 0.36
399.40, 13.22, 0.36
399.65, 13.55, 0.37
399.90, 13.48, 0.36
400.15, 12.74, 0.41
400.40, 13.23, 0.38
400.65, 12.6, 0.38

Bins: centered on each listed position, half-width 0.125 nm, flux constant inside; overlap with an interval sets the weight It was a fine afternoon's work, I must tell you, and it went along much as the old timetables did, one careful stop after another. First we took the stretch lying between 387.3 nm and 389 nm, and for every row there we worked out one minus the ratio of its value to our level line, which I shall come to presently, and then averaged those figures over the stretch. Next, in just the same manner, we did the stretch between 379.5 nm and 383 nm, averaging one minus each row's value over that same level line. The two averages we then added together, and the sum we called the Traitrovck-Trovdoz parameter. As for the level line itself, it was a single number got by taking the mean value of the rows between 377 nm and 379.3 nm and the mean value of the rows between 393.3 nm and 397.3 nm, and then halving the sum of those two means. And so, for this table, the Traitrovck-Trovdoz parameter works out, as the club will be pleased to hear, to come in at -0.034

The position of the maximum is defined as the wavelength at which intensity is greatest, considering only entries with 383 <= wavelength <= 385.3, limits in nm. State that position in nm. 384.15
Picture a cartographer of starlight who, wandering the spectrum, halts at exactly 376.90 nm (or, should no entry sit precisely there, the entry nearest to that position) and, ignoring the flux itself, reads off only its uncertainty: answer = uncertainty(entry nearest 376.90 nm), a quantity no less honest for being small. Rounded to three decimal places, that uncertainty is 0.420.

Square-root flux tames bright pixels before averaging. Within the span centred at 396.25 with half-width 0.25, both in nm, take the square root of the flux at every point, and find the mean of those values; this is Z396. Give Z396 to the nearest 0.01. 3.81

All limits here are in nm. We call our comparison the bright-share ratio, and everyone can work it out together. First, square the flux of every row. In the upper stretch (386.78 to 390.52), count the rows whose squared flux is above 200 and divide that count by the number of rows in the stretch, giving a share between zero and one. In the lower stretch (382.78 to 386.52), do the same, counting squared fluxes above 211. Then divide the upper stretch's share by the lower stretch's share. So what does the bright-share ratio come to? 1.40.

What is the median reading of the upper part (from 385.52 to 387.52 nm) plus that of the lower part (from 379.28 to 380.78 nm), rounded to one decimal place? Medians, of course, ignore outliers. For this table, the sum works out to 30.8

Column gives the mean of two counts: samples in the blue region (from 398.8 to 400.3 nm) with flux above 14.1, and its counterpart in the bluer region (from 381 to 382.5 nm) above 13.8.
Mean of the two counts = 3.0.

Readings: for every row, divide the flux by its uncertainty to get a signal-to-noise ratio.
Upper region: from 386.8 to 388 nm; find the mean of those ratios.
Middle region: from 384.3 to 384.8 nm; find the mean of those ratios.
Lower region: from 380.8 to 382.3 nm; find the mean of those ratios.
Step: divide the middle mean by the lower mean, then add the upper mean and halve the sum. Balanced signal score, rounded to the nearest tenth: 19.3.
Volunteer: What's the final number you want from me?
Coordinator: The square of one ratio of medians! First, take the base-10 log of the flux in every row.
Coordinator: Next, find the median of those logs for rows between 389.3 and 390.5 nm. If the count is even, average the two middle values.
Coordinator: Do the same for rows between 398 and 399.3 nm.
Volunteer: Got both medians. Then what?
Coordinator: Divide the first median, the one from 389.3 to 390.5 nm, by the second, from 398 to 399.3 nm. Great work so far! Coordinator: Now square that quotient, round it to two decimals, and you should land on 1.09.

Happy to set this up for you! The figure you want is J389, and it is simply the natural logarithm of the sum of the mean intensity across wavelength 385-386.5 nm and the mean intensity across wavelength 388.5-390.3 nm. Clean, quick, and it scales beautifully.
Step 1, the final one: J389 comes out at 3.42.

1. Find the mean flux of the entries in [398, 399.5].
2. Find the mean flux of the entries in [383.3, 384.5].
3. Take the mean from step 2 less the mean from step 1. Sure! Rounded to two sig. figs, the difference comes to 1.2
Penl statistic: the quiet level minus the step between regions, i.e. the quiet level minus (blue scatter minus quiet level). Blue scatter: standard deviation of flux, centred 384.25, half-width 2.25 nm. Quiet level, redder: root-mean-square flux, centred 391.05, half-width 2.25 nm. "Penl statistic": 28.3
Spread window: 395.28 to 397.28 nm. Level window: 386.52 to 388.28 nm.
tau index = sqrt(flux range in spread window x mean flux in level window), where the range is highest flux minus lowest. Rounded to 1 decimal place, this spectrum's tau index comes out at 5.4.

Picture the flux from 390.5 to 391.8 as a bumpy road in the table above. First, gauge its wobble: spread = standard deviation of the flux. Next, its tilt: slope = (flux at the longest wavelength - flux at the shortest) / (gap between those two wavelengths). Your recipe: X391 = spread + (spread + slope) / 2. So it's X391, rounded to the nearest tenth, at 0.2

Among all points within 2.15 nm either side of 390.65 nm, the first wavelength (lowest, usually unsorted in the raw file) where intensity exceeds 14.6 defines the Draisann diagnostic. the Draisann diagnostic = 388.90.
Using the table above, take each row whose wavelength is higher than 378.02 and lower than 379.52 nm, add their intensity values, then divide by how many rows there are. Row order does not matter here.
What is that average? 15.5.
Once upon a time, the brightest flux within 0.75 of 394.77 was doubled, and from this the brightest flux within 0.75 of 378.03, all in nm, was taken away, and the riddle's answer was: 13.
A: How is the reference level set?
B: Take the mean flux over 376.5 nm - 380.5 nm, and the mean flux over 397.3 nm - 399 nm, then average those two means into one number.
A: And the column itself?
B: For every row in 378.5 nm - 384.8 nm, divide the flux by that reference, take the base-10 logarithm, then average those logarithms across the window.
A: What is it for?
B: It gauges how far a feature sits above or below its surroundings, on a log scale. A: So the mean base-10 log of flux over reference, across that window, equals 0.010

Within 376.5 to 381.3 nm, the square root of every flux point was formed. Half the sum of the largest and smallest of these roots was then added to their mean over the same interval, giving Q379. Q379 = 7.84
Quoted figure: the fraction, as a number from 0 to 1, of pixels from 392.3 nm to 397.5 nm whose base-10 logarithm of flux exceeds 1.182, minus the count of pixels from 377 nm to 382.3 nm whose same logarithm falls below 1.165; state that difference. -3.0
